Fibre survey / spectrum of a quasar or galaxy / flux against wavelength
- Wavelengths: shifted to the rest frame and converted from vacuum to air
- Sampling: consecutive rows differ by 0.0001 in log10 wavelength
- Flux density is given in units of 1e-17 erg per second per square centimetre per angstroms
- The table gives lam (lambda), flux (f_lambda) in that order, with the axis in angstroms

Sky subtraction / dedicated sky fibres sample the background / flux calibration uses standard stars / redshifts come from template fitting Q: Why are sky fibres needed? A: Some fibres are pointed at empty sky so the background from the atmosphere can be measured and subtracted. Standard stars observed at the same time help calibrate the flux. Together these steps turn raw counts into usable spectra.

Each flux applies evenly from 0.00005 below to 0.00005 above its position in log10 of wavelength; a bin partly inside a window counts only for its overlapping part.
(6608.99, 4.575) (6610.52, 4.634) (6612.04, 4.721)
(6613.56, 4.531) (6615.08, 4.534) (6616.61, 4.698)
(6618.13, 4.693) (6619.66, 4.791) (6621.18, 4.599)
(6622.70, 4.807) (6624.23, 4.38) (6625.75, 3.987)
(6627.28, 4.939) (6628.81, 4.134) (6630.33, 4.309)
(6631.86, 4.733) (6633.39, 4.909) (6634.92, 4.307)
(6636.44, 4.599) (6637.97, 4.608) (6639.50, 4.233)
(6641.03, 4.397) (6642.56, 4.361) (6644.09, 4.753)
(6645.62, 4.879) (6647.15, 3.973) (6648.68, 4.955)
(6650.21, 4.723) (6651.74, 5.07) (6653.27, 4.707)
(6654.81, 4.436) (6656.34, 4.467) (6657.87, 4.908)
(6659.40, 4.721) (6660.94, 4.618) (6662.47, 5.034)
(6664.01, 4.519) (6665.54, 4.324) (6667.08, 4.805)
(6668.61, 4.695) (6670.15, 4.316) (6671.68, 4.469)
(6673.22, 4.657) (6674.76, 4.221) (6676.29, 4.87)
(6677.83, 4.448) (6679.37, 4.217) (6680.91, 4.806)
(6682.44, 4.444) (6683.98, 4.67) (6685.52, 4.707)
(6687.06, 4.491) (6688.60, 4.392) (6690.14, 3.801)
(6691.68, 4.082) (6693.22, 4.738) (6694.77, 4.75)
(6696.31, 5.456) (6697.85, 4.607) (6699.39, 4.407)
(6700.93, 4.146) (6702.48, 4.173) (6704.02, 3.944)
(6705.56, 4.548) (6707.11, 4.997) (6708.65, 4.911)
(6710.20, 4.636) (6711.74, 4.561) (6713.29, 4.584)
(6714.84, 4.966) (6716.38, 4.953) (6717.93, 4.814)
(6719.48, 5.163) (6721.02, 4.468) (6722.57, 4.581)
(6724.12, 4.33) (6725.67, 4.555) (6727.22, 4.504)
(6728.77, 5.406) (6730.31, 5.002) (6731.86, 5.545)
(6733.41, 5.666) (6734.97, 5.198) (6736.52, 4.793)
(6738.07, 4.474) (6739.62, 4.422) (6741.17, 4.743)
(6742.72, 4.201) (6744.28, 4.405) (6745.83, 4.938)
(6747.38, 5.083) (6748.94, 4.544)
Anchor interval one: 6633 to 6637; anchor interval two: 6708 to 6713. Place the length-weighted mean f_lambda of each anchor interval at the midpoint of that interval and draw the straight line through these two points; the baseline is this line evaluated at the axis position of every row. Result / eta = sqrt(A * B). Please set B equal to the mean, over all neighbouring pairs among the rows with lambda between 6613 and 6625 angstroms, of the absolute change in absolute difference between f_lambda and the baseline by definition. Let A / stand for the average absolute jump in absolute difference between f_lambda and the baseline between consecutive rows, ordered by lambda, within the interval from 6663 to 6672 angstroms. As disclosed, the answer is 0.13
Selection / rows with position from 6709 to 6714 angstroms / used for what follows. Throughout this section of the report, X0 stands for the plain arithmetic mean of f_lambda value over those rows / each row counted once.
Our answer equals 4.59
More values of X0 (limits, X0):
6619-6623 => 4.73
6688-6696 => 4.35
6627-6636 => 4.56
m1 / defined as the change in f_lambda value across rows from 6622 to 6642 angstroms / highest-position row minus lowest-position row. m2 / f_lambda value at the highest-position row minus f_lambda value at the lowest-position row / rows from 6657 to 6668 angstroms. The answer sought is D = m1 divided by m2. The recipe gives 4.0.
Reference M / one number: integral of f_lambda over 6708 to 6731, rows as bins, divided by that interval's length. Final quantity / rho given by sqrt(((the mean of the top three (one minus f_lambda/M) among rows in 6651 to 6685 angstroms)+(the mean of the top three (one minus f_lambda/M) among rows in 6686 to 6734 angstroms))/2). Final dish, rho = 0.37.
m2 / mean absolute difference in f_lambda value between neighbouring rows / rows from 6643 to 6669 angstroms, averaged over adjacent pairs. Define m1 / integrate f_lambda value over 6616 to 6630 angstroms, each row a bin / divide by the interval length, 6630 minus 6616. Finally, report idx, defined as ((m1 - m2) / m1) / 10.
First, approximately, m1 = 4.55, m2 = 0.36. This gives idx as 0.0922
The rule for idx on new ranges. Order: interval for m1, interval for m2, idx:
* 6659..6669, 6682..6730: 0.0936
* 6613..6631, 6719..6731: 0.0917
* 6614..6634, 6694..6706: 0.0910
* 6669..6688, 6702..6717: 0.0948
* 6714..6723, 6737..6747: 0.0932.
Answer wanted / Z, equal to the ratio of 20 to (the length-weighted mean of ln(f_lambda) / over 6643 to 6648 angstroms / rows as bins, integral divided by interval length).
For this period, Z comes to 13.3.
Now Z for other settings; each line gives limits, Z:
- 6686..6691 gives 13.8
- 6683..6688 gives 13.1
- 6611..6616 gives 13.1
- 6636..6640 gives 13.3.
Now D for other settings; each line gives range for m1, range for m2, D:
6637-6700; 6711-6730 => -0.2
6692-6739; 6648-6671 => 0.4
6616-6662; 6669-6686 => -0.2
